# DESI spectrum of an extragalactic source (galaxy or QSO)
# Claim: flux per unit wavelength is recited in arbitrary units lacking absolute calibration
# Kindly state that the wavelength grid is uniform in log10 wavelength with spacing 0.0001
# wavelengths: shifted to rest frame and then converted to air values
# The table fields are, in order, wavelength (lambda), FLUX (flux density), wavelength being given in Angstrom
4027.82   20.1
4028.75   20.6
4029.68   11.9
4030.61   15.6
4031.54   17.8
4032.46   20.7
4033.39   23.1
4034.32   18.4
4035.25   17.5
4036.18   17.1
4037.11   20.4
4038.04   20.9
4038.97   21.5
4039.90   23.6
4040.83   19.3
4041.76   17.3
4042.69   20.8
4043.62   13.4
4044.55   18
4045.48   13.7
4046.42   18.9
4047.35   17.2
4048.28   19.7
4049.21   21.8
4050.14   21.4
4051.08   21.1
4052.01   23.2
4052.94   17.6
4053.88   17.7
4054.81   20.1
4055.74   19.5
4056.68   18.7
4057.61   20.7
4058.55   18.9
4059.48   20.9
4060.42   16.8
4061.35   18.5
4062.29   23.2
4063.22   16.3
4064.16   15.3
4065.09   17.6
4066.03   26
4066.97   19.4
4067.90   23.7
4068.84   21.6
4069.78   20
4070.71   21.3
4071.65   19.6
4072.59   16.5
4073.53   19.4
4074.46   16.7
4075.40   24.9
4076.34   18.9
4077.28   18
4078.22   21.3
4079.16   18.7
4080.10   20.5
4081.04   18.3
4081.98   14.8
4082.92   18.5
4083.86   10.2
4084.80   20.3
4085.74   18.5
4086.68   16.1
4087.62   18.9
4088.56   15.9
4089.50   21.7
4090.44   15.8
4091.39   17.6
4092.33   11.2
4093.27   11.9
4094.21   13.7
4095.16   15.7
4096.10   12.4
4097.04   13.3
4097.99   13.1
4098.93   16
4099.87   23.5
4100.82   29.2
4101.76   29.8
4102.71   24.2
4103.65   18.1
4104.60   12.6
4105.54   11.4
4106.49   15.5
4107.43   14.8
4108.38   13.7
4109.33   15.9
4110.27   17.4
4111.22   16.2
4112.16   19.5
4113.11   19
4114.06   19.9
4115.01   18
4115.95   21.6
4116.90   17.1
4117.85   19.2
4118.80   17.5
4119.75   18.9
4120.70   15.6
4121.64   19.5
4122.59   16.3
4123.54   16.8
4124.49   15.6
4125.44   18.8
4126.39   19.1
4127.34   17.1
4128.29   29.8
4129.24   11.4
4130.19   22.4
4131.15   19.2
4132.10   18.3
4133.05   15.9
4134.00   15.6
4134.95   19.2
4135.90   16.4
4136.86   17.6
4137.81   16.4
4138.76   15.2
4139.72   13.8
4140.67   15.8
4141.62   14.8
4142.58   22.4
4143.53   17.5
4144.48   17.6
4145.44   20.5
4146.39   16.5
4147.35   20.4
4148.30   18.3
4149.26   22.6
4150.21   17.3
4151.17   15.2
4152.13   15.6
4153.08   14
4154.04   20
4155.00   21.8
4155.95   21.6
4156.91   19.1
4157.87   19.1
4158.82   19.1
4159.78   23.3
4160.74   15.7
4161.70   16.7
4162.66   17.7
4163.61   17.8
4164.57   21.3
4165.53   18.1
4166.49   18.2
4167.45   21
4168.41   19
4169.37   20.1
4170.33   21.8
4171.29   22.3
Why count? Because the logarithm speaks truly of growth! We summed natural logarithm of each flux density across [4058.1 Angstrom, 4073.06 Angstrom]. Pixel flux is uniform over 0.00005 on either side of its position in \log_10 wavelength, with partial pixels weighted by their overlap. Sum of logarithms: 47.5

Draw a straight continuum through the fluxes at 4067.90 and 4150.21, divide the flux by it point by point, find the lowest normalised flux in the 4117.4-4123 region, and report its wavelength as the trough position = 4120.70 Angstrom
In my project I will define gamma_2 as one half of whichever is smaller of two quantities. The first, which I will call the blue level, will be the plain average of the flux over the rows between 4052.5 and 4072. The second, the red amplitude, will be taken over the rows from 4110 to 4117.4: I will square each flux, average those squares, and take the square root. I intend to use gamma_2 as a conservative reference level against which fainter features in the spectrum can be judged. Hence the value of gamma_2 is 9.33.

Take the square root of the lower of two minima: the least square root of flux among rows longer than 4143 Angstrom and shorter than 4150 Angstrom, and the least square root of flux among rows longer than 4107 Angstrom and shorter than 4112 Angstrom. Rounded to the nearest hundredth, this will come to 1.92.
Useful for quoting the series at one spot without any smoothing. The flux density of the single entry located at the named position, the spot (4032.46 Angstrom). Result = 20.7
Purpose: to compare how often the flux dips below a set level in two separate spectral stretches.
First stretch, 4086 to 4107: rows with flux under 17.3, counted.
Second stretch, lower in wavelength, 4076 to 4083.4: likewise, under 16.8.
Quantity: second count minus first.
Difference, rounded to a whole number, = -13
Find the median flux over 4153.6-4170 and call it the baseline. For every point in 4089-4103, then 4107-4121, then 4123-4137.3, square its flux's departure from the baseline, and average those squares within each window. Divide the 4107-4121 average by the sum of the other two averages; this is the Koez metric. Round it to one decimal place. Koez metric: 0.1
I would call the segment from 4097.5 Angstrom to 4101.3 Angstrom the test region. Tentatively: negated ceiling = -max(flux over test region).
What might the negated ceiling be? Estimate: -29.2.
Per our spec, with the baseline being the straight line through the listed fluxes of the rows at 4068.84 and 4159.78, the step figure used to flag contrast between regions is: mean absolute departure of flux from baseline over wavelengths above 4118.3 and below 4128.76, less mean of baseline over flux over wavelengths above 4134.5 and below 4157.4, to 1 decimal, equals 4.0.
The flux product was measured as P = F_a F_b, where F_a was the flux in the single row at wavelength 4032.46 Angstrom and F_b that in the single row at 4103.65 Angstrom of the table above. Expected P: 375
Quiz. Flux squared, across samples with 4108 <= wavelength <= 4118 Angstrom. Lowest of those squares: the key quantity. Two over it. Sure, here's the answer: 0.011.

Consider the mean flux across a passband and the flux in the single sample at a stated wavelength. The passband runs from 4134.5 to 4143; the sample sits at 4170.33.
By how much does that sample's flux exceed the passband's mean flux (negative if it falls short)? 5.0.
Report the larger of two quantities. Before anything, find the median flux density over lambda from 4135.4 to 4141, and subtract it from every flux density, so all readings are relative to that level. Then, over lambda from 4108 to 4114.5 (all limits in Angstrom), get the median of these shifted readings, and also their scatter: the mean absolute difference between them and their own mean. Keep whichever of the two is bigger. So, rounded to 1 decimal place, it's 1.8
